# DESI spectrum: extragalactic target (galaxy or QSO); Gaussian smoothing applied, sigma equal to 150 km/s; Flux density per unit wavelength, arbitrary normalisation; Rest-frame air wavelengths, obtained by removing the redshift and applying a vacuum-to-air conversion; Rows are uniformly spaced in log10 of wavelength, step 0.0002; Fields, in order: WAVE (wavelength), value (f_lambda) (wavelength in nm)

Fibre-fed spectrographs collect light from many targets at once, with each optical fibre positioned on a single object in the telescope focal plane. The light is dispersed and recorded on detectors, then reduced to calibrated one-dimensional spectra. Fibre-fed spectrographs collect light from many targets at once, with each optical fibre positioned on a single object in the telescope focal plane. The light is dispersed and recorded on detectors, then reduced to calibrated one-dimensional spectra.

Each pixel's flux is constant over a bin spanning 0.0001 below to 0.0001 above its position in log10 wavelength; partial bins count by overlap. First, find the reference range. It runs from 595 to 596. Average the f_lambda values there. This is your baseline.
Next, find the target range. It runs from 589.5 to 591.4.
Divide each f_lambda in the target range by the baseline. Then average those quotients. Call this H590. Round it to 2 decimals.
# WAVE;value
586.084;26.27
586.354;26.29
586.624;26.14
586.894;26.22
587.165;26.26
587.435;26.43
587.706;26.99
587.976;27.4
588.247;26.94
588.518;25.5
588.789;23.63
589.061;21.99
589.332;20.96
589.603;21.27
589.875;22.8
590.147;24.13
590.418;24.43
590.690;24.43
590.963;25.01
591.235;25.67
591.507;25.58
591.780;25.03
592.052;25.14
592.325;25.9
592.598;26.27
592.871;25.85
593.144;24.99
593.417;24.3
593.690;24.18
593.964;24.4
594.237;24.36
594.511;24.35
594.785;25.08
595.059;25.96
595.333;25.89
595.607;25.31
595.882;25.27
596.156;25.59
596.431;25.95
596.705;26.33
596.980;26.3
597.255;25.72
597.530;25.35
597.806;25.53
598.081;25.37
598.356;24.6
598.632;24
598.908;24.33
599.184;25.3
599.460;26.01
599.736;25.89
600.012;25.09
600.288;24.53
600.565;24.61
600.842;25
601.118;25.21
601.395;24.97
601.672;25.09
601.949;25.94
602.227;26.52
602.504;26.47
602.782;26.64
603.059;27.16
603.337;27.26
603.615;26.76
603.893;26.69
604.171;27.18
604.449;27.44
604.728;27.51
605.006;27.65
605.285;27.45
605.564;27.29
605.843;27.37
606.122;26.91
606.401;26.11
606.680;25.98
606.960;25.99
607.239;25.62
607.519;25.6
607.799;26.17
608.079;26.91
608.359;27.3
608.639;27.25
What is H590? 0.94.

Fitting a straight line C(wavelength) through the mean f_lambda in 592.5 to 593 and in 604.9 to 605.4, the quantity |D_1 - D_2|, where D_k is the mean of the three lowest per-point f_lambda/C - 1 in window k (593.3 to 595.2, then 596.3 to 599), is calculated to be 0.018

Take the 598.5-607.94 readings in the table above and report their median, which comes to 26.1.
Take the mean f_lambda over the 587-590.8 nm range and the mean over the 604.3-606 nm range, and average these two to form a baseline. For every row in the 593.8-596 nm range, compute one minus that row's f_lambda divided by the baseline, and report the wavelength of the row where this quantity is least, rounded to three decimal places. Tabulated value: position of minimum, 595.059 nm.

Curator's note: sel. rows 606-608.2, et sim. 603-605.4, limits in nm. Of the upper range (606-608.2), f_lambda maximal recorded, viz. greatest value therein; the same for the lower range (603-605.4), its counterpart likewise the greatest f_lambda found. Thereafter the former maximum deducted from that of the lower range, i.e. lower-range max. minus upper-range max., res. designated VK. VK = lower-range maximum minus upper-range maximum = 0.7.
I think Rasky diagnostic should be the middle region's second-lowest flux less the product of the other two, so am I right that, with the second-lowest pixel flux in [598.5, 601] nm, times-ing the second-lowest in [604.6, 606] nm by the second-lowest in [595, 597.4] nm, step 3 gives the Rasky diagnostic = -668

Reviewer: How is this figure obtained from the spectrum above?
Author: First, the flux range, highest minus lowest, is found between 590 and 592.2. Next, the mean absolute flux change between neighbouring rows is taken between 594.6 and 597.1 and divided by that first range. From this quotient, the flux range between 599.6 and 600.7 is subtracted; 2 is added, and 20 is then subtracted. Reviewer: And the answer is -19.1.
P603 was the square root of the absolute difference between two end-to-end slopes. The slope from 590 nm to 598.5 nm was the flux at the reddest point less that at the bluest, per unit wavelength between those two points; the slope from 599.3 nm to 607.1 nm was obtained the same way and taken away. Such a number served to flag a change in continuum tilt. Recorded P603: 0.24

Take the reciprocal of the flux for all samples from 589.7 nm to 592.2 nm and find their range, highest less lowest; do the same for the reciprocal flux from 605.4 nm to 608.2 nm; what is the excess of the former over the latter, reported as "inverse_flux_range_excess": 0.0024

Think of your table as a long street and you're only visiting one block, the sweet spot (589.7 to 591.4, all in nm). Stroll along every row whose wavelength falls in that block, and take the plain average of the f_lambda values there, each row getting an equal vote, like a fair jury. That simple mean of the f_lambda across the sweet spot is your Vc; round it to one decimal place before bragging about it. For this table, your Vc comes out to 24.4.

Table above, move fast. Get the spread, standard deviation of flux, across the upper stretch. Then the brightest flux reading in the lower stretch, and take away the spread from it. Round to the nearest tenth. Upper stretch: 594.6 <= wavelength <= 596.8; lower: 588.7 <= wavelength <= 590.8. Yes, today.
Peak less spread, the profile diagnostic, 24.0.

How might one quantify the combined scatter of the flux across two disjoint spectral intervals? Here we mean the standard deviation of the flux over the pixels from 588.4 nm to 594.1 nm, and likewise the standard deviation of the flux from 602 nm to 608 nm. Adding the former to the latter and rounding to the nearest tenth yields 2.1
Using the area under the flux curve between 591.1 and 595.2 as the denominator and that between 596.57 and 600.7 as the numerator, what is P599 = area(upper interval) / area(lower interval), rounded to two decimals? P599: 1.01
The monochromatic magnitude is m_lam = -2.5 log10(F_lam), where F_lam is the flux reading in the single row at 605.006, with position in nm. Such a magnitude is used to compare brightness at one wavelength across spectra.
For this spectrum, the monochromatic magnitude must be -3.60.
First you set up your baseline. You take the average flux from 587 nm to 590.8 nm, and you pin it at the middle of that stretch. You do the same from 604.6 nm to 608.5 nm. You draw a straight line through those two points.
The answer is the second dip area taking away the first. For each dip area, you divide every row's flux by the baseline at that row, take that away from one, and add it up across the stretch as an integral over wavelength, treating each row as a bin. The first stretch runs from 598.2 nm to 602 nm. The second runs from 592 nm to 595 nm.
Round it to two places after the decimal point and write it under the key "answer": -0.12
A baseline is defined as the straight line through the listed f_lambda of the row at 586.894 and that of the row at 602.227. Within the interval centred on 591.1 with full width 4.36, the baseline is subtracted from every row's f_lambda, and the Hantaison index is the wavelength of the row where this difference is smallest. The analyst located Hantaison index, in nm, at 589.332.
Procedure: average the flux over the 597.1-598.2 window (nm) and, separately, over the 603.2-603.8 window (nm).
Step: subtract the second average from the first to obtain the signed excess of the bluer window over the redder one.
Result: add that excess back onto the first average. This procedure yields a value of 24.0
